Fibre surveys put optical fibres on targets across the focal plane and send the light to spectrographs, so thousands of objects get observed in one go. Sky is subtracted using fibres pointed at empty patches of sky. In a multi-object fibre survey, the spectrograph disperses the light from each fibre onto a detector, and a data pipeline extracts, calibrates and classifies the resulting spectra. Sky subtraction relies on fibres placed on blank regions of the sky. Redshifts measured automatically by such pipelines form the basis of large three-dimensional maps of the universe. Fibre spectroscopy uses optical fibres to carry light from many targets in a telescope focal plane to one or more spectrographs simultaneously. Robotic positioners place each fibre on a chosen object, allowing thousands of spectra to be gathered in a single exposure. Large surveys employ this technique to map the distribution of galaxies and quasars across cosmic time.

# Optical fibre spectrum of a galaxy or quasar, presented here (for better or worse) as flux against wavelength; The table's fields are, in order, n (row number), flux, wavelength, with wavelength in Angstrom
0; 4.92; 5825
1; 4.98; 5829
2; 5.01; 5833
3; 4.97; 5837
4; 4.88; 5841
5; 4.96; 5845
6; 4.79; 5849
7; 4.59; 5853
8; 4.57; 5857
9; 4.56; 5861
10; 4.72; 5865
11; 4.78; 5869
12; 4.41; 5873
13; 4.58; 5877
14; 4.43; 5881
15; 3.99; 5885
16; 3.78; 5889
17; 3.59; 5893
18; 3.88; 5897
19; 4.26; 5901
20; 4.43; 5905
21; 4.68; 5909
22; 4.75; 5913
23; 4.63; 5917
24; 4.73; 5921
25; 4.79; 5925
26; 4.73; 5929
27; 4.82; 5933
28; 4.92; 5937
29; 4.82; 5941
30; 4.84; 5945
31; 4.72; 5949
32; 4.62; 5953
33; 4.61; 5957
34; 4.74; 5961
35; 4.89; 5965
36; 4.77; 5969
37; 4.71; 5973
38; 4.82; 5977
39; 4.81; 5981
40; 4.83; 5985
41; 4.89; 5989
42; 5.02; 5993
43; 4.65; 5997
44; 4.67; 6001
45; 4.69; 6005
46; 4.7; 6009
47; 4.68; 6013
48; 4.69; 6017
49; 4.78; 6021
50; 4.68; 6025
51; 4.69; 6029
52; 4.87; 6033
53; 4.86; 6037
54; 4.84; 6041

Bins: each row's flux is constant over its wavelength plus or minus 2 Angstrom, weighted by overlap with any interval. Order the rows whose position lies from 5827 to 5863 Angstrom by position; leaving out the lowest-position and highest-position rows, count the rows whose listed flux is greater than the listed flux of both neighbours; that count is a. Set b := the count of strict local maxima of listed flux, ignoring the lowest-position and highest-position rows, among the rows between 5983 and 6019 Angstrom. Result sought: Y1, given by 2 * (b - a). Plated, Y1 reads 0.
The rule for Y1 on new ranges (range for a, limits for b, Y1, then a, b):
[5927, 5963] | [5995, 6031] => 0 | 2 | 2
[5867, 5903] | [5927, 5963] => 2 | 1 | 2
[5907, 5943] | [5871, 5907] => -4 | 3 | 1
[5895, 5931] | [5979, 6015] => 0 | 2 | 2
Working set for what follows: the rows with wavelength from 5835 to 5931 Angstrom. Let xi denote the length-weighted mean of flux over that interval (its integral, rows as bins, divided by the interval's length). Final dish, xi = 4.52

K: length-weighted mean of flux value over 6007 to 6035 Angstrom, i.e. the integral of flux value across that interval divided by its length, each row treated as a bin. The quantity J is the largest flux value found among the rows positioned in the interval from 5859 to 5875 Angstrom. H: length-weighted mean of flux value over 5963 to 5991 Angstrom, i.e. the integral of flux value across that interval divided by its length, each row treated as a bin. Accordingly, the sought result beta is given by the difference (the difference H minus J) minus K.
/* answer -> -4.7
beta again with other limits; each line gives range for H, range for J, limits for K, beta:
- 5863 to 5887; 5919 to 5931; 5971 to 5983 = -5.1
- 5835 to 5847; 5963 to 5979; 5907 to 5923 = -4.7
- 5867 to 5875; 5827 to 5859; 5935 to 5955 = -5.2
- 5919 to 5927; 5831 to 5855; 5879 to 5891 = -4.3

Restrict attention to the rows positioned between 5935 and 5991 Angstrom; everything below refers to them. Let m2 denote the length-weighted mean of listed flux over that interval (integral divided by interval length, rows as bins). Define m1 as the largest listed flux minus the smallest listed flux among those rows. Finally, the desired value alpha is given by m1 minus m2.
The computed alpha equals -4.5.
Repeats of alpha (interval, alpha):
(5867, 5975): -3.2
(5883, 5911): -3.0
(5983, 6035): -4.4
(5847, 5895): -3.2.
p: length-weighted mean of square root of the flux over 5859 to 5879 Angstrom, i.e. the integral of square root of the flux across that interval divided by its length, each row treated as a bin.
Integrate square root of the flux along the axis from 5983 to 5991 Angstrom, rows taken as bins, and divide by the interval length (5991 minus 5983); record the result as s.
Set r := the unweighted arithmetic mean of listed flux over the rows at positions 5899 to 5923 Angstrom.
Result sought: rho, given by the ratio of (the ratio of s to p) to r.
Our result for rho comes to 0.224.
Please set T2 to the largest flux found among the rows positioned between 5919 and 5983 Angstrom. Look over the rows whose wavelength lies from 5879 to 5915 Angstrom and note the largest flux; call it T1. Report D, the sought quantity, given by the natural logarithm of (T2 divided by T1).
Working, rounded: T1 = 4.75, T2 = 4.92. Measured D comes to 0.035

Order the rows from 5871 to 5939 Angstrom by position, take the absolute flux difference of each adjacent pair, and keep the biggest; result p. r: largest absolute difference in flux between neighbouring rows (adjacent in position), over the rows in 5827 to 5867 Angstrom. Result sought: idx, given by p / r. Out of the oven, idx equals 2.2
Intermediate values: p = 0.44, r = 0.20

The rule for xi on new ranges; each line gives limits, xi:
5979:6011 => 4.78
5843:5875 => 4.67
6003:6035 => 4.72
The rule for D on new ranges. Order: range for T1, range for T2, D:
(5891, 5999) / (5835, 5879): -0.010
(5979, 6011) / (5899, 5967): -0.020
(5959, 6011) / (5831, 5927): -0.002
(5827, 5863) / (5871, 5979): -0.018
